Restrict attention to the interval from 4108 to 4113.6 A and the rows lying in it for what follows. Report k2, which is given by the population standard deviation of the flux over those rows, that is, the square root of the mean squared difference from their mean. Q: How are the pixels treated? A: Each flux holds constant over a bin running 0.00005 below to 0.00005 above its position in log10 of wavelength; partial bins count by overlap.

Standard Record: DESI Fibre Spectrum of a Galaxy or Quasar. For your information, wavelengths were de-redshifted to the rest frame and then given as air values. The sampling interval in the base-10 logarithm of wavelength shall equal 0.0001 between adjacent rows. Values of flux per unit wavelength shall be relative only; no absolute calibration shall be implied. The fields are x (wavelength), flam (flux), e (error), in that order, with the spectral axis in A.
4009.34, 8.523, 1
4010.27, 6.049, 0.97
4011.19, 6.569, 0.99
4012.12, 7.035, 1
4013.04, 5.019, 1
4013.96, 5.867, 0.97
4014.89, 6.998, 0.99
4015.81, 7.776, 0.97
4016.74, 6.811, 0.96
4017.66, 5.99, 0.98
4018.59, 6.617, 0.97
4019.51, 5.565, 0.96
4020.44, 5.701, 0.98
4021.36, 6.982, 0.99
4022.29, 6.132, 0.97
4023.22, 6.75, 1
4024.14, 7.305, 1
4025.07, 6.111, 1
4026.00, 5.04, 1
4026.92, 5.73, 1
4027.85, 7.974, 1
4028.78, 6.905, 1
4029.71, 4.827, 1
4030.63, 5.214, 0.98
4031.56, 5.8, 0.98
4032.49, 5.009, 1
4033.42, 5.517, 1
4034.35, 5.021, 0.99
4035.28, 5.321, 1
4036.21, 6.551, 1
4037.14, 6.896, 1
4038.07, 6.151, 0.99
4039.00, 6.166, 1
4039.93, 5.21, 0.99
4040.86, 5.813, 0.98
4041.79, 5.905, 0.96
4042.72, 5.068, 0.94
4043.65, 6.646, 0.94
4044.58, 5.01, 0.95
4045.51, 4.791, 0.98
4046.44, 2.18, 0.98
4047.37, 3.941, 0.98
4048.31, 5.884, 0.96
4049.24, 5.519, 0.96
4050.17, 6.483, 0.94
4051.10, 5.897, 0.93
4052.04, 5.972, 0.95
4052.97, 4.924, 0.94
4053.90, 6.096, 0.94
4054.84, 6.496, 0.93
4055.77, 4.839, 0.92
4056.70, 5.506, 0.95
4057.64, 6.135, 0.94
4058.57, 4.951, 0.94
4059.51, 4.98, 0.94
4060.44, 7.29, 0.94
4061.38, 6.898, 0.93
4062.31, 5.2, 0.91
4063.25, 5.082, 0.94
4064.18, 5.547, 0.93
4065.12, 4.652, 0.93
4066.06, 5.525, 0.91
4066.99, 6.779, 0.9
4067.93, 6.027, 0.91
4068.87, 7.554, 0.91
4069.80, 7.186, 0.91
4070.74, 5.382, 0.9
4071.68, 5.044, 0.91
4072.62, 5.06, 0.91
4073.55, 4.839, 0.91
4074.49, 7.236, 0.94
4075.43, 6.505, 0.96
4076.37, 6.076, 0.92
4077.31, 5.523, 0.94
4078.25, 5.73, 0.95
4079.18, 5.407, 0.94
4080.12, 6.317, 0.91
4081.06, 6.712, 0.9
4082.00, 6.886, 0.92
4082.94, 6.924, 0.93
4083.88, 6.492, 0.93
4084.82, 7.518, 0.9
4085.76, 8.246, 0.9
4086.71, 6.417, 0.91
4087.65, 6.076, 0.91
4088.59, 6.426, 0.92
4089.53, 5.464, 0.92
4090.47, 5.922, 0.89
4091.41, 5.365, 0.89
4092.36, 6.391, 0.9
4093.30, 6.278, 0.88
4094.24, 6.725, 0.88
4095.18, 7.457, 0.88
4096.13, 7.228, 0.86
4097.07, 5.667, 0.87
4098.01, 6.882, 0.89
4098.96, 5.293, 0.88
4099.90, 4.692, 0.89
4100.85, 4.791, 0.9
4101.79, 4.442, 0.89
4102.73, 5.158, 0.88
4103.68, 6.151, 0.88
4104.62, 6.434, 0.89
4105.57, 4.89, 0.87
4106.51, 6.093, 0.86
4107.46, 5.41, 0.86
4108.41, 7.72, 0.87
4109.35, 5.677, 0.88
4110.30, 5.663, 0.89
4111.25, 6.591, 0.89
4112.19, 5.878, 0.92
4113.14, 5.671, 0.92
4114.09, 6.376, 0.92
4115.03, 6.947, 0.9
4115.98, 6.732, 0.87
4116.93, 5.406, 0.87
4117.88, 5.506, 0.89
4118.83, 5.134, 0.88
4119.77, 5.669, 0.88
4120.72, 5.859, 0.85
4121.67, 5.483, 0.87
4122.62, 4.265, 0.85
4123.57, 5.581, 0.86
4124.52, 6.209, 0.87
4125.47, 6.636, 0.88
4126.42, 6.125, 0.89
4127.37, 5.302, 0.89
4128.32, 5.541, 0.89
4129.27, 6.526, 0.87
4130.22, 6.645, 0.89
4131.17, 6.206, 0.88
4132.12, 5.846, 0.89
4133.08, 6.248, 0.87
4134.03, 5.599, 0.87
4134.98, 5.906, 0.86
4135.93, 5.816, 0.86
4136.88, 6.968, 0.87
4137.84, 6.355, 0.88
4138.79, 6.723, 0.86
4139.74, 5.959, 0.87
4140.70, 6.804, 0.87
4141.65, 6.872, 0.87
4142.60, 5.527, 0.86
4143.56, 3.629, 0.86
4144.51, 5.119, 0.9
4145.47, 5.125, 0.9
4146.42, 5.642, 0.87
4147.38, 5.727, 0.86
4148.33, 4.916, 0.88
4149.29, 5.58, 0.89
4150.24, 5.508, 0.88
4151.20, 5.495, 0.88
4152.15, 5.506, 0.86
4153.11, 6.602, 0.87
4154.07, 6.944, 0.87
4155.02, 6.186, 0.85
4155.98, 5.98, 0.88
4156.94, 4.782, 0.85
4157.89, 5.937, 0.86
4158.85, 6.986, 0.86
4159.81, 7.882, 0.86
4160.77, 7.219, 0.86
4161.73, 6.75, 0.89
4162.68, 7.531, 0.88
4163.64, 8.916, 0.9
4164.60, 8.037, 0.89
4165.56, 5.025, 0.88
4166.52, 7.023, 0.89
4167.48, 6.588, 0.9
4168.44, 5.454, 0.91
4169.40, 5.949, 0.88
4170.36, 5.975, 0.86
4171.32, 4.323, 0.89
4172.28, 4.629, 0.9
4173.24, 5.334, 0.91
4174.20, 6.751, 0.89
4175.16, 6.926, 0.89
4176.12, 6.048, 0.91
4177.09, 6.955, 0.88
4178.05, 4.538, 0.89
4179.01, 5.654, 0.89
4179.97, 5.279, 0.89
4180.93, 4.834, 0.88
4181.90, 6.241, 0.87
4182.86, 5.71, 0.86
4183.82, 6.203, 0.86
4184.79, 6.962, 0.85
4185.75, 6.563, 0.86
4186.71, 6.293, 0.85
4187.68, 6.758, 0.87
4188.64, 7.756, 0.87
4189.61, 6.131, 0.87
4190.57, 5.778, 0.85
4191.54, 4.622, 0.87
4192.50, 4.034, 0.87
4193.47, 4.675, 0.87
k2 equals 0.75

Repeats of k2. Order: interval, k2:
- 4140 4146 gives 1.11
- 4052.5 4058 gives 0.63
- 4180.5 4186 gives 0.68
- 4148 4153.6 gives 0.50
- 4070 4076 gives 0.88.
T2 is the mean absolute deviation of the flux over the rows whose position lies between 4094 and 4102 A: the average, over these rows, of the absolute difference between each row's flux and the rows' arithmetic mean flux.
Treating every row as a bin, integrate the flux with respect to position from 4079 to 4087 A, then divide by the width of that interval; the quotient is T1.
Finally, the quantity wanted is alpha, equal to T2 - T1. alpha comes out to -5.8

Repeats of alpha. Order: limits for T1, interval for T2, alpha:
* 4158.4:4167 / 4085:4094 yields -6.7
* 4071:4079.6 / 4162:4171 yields -4.7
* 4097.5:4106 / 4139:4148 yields -4.8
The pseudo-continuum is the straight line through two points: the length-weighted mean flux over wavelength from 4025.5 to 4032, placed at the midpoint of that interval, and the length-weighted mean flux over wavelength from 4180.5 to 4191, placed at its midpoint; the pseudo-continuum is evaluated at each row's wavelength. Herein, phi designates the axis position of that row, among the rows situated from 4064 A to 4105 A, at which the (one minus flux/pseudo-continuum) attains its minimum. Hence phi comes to 4085.76 A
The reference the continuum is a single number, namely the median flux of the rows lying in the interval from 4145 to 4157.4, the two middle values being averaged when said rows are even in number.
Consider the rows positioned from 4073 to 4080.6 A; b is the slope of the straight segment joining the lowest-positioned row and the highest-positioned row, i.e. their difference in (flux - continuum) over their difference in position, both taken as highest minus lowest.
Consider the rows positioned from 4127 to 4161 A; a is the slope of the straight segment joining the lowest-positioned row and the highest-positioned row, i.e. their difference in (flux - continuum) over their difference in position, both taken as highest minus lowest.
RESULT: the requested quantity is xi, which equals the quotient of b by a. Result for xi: 4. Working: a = 0.06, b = 0.22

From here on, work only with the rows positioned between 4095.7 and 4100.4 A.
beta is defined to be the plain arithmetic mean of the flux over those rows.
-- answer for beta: 6.0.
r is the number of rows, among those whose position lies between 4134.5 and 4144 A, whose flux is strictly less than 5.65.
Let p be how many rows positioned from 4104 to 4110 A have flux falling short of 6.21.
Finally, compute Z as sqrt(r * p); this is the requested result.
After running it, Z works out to 3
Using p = 4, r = 2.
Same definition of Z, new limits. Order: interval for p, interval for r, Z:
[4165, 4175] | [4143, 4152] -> 7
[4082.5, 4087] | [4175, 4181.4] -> 0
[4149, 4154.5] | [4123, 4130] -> 3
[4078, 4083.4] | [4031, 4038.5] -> 3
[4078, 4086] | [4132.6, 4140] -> 1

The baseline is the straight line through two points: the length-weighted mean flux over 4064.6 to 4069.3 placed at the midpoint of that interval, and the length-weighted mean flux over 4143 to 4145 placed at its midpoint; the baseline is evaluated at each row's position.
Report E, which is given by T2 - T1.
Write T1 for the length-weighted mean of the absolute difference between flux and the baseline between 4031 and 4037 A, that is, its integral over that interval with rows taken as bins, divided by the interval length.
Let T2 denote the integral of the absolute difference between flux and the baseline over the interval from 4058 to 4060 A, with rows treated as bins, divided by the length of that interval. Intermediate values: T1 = 1.2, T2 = 1.2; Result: 0.0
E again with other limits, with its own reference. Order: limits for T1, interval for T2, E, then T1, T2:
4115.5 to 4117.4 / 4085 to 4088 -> 0.3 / 1.1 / 1.3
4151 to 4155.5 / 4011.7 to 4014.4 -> -0.7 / 2.0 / 1.3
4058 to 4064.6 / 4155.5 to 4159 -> 0.7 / 1.0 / 1.7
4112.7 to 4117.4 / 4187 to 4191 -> 2.0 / 1.2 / 3.2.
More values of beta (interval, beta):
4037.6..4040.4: 5.8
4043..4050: 4.9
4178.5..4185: 5.8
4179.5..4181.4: 5.1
